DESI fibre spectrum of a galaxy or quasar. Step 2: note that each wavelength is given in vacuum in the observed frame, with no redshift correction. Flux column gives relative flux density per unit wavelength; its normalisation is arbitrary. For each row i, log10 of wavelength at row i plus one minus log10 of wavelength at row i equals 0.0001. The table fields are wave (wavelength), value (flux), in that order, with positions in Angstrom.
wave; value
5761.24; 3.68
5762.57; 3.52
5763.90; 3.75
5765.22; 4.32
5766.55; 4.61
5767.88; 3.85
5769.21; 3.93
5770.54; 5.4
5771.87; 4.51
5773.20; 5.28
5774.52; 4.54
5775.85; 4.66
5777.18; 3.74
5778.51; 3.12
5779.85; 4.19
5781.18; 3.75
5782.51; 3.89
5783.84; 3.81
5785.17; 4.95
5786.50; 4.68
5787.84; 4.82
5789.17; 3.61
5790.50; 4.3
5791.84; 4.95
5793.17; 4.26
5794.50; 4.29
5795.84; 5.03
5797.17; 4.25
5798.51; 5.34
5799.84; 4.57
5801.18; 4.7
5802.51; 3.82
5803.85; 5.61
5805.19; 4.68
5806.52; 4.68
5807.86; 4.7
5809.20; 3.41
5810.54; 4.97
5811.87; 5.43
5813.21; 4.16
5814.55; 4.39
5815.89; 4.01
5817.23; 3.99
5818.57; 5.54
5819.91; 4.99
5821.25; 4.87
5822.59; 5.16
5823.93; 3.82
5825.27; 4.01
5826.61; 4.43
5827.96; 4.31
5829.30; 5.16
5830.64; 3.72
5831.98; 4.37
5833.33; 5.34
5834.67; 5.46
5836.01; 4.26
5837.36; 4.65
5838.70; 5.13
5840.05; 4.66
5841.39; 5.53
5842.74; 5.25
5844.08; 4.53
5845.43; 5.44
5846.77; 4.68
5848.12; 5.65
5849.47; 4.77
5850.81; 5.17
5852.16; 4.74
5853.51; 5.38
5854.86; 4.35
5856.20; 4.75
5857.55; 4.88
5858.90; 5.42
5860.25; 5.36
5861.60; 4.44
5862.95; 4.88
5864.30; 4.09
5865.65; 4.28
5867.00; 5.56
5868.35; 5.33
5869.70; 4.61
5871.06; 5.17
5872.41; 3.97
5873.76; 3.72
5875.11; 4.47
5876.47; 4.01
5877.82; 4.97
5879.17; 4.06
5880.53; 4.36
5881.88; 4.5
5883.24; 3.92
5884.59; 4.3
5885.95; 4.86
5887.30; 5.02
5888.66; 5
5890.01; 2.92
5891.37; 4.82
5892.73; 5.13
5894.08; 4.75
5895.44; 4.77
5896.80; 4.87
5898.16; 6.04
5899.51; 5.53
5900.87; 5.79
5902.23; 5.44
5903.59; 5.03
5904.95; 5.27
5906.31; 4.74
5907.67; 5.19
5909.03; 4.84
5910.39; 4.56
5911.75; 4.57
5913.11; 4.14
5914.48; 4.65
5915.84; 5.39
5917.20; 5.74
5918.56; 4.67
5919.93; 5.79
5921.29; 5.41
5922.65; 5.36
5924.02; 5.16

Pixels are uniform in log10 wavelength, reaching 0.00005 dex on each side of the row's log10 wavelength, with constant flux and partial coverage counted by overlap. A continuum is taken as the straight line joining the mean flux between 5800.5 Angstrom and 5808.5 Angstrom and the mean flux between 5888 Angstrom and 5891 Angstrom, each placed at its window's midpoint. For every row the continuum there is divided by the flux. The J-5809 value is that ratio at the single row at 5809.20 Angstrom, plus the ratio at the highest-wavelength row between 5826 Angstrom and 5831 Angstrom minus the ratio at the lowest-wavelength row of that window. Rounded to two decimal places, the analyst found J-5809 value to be 1.55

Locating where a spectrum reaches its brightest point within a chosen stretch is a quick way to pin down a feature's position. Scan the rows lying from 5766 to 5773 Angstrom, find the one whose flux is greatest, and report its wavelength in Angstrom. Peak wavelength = 5770.54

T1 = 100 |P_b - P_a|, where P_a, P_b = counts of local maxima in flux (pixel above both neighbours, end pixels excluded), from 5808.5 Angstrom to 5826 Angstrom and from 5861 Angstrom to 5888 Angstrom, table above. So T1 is 200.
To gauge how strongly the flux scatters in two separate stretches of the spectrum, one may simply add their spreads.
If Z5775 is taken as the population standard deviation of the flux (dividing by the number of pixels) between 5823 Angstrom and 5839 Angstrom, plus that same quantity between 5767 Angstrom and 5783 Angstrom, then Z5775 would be 1.21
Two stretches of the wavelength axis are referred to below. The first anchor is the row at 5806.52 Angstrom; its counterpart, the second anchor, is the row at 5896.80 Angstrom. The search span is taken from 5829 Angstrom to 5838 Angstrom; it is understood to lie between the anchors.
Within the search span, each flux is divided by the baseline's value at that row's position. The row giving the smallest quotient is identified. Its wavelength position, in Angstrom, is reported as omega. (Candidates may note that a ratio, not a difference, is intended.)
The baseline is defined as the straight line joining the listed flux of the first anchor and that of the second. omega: 5830.64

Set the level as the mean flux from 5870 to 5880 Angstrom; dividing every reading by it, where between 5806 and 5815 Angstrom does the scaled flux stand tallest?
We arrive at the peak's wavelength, 5811.87 Angstrom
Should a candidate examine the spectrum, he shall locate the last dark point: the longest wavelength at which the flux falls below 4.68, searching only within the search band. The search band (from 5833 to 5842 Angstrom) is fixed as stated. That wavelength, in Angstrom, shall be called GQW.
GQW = 5840.05 Angstrom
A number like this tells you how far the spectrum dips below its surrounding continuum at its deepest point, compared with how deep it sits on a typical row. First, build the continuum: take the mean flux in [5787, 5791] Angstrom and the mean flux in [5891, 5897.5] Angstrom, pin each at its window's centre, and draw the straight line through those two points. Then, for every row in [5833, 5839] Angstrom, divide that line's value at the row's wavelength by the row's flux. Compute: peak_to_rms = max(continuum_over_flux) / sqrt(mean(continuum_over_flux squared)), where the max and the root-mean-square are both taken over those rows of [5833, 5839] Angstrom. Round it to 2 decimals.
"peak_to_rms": 1.15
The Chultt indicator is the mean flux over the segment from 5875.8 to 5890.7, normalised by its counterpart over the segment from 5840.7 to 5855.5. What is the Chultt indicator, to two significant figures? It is 0.86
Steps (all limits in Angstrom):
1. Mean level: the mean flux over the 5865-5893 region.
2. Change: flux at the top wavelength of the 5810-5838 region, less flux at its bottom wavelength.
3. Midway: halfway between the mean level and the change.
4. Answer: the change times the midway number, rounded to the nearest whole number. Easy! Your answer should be -1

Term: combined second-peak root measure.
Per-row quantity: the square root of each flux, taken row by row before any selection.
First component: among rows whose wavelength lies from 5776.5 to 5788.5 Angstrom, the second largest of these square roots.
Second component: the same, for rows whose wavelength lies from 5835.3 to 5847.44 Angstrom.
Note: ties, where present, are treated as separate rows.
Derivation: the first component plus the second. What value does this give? 4.53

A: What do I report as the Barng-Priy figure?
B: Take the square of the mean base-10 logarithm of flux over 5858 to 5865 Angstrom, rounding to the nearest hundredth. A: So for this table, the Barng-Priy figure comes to 0.47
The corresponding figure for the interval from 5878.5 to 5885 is 0.39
